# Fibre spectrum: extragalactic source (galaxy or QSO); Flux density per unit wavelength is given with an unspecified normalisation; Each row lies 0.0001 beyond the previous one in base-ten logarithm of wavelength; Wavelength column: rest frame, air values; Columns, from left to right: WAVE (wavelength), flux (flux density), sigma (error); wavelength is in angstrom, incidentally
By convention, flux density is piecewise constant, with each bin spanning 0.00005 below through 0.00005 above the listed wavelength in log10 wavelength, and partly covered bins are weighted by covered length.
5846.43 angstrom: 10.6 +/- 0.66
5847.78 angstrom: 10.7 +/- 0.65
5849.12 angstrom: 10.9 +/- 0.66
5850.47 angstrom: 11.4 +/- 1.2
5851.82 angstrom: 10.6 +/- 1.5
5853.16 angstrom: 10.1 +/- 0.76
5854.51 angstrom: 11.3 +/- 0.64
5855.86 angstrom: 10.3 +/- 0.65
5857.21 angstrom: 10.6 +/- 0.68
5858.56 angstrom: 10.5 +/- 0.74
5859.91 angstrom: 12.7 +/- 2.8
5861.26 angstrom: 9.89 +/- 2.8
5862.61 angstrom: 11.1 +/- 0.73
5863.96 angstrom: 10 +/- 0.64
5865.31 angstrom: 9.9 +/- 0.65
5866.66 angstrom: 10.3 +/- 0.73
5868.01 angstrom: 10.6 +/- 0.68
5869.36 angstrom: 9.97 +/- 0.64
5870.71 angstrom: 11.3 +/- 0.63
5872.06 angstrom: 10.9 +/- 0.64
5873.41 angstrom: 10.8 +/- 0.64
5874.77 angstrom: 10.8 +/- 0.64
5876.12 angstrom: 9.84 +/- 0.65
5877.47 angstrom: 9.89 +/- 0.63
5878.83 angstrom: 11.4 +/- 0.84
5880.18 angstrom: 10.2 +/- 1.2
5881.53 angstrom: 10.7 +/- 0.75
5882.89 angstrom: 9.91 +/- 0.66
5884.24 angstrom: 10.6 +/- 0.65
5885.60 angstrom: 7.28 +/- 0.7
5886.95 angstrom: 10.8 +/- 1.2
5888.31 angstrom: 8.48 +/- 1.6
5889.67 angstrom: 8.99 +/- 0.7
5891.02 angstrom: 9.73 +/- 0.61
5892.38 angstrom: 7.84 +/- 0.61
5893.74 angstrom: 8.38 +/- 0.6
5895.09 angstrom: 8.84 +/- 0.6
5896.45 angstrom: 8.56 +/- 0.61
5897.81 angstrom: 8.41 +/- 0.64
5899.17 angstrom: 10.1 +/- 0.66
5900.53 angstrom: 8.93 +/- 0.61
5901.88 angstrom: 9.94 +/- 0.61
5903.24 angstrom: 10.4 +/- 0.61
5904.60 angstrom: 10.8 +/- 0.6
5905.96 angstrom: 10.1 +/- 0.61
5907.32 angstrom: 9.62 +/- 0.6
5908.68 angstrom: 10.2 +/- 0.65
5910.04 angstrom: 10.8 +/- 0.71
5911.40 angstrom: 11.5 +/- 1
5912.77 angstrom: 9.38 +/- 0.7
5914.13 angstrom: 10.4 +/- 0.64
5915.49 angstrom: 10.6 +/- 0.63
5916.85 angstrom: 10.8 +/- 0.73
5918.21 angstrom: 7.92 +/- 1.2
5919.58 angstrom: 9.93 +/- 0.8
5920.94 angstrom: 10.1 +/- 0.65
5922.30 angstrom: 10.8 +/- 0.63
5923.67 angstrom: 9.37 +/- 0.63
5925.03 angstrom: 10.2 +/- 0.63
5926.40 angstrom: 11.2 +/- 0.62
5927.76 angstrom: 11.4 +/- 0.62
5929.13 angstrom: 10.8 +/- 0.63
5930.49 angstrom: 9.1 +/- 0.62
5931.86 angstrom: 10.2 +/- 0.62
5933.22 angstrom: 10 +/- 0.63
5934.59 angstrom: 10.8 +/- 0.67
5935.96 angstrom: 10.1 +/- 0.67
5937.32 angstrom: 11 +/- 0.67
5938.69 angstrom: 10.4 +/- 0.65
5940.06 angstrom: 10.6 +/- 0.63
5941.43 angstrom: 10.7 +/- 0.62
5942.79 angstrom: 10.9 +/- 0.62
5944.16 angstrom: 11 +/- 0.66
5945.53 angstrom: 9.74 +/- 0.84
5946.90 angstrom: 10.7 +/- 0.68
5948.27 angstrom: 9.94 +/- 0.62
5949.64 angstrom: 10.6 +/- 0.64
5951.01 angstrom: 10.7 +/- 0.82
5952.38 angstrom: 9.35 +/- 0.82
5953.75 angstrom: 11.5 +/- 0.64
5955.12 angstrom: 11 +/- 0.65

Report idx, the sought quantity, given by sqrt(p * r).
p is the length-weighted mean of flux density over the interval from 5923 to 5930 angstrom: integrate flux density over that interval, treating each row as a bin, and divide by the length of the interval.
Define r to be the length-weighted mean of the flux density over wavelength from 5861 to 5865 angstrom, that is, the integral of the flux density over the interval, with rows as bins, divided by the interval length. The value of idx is 10.45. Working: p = 10.6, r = 10.34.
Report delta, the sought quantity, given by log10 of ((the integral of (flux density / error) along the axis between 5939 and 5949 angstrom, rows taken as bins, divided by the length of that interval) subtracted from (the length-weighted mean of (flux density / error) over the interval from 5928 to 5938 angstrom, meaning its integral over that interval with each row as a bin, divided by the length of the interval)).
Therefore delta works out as -0.94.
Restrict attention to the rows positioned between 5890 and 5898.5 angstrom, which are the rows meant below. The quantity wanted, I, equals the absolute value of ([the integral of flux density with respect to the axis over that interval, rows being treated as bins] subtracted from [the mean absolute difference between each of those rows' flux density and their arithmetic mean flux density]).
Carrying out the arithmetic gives 73.0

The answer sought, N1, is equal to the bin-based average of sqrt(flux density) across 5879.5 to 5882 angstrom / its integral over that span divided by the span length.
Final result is 3.24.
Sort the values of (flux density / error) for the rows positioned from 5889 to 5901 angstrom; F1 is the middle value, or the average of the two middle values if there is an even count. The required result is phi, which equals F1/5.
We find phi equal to 2.81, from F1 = 14.0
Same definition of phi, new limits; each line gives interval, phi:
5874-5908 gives 2.95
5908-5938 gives 3.16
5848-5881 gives 3.08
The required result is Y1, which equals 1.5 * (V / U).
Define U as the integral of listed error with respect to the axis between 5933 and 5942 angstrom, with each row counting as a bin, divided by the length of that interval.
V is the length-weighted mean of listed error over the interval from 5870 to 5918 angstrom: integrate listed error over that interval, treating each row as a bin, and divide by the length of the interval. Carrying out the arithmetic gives 1.7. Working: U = 0.65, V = 0.72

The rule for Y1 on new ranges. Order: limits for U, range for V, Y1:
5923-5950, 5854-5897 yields 2.0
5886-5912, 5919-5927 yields 1.4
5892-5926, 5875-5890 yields 1.9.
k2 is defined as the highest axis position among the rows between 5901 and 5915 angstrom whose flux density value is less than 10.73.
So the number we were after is 5914.13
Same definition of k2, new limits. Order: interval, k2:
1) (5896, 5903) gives 5901.88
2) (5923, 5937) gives 5935.96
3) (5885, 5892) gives 5891.02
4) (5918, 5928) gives 5925.03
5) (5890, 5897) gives 5896.45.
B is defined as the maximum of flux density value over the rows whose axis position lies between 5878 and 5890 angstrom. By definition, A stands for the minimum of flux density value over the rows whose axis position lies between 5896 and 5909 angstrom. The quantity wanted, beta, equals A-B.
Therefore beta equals -3.0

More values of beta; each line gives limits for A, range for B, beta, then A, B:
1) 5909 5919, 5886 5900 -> -2.9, 7.92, 10.8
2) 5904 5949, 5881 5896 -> -2.9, 7.92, 10.8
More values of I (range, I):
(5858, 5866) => 84.6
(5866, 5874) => 84.9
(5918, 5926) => 78.2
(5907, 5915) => 82.2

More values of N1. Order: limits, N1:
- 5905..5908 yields 3.15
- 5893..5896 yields 2.93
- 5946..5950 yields 3.22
